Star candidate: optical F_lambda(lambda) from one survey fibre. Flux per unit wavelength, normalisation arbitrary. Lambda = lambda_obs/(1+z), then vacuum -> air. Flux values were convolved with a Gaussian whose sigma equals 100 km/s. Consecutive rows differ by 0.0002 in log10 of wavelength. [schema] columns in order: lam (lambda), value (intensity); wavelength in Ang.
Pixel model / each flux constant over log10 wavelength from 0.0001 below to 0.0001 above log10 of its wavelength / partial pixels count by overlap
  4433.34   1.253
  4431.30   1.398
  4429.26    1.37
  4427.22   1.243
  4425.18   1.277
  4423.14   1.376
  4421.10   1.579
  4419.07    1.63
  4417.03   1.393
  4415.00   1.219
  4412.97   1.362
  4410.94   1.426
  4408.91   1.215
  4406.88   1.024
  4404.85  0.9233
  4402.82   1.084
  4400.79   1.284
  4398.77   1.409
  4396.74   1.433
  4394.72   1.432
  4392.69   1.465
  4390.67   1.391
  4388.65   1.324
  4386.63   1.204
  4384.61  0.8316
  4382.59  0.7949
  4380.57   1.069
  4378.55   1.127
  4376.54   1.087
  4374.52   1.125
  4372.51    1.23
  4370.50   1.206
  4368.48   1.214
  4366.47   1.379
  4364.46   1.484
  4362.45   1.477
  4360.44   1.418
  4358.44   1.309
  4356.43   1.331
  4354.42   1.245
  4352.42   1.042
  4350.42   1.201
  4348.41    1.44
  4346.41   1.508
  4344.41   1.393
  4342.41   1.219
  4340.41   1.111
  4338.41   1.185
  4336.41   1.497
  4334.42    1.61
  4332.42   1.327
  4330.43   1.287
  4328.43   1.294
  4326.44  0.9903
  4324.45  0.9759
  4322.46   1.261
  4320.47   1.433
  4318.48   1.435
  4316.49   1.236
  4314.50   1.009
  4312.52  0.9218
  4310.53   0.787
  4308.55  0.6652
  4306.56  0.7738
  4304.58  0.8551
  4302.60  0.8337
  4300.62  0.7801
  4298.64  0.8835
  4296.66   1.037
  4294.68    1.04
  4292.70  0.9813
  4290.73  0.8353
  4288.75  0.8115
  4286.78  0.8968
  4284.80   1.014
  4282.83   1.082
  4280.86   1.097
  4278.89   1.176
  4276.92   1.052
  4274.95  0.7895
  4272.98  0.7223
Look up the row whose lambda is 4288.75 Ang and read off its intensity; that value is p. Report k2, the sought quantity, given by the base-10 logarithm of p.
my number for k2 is -0.09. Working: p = 0.8115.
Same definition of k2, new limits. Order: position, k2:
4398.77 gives 0.15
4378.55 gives 0.05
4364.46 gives 0.17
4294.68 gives 0.02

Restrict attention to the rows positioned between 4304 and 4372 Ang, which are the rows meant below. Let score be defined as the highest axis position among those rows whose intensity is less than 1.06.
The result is 4352.42 Ang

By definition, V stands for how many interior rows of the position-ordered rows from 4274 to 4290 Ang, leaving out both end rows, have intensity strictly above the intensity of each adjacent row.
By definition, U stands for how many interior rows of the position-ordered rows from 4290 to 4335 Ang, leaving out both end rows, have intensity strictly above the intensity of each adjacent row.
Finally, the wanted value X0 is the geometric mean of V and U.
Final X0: 2.0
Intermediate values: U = 4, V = 1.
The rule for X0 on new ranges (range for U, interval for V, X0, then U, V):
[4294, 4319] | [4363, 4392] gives 1.4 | 1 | 2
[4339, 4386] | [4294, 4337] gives 4.5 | 5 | 4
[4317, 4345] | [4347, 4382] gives 2.8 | 2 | 4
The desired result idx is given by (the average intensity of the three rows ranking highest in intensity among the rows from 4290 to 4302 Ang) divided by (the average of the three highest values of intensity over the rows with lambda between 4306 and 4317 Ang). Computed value 1.0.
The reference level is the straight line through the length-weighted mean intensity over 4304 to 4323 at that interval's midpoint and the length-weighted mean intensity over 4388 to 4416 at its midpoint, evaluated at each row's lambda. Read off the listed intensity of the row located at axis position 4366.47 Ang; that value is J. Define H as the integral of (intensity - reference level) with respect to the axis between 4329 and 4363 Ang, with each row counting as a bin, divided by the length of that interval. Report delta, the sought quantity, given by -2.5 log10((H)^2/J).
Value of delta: 3.9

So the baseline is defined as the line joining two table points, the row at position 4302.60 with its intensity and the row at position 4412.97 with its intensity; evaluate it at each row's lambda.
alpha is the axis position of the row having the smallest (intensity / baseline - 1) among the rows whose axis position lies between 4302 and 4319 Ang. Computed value 4308.55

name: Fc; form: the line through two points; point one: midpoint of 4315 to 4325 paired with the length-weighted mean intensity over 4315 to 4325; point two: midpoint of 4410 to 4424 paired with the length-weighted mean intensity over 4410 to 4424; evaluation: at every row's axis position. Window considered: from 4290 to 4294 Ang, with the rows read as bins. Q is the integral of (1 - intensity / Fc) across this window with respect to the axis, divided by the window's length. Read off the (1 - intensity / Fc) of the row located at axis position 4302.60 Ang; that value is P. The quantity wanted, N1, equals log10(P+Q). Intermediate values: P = 0.33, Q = 0.24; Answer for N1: -0.24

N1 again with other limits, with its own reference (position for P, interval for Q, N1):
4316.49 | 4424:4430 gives -0.91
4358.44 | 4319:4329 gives -1.12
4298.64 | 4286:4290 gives -0.23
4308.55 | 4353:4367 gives -0.35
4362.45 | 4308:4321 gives -1.33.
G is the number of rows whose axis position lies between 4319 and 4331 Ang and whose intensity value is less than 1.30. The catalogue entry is 5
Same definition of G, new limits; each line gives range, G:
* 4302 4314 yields 6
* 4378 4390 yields 5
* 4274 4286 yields 6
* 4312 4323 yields 4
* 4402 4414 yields 4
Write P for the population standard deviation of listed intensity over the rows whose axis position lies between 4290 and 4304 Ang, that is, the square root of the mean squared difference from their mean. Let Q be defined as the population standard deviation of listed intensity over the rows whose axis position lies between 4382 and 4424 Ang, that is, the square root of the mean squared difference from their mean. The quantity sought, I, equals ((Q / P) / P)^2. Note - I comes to 548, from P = 0.10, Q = 0.224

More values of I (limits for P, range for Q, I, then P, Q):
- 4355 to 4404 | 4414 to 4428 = 19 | 0.19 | 0.150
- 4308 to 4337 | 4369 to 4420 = 8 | 0.27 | 0.202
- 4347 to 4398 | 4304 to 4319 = 50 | 0.19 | 0.242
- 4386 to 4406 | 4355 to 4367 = 6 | 0.17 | 0.067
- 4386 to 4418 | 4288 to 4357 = 102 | 0.16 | 0.250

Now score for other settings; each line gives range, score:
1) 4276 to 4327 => 4326.44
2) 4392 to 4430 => 4406.88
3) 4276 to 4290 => 4288.75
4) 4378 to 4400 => 4384.61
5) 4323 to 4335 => 4326.44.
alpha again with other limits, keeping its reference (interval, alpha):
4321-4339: 4324.45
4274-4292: 4288.75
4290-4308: 4306.56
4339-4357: 4352.42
